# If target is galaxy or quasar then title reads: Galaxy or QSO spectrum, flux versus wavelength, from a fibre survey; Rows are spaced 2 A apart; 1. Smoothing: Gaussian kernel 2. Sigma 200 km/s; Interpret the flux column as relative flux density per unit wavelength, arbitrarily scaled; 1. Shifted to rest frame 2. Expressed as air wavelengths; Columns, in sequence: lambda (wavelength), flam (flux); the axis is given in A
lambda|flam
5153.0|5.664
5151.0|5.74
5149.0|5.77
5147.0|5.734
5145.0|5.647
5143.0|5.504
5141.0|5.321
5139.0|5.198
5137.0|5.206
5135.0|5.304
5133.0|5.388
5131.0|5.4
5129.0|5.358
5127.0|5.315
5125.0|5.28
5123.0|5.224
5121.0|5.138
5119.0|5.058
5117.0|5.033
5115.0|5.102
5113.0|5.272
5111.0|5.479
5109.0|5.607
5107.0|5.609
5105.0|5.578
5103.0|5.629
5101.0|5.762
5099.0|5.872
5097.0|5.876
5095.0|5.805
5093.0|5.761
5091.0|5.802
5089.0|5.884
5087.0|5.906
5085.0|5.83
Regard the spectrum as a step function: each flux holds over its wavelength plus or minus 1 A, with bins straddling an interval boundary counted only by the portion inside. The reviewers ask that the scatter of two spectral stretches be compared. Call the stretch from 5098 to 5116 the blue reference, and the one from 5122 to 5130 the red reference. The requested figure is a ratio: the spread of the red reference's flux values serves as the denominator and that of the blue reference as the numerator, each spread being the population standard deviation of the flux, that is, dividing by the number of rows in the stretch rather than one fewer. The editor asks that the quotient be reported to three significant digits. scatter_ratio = 4.53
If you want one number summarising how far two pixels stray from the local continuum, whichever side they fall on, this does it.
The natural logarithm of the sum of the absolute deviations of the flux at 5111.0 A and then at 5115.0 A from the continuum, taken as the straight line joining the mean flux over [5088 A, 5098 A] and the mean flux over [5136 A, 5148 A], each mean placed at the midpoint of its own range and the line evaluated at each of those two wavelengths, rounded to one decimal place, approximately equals -0.3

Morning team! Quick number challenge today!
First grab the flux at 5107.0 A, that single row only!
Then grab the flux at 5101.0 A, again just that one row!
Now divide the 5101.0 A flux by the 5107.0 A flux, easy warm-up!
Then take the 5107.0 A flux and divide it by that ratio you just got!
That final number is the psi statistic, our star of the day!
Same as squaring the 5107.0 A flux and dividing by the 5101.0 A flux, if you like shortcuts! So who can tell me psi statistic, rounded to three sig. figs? 5.46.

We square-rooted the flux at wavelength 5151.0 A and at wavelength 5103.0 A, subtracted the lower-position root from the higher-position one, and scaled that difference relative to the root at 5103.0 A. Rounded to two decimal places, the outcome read 0.01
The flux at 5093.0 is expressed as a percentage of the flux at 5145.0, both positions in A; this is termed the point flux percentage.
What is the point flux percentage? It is 102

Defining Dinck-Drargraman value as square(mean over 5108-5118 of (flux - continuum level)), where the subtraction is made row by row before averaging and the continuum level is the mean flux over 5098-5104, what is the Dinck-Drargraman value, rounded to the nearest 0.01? 0.21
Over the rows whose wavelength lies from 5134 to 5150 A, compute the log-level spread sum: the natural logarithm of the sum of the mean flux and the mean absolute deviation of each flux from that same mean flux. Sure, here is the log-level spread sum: 1.73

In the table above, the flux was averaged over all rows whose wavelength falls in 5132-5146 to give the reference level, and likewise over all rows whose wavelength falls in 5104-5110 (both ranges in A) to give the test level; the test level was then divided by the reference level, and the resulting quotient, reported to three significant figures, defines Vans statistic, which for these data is 1.04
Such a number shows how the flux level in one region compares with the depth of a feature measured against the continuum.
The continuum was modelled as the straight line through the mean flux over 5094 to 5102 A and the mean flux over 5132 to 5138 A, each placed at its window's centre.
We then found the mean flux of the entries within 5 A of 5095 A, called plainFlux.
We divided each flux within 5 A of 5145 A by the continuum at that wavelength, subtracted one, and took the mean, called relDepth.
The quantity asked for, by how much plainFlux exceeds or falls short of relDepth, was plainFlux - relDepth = 5.74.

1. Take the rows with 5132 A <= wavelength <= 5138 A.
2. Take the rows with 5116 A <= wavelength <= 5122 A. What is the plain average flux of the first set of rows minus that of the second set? 0.22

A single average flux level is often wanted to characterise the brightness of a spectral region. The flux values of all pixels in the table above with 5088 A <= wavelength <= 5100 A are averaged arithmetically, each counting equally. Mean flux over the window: 5.83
